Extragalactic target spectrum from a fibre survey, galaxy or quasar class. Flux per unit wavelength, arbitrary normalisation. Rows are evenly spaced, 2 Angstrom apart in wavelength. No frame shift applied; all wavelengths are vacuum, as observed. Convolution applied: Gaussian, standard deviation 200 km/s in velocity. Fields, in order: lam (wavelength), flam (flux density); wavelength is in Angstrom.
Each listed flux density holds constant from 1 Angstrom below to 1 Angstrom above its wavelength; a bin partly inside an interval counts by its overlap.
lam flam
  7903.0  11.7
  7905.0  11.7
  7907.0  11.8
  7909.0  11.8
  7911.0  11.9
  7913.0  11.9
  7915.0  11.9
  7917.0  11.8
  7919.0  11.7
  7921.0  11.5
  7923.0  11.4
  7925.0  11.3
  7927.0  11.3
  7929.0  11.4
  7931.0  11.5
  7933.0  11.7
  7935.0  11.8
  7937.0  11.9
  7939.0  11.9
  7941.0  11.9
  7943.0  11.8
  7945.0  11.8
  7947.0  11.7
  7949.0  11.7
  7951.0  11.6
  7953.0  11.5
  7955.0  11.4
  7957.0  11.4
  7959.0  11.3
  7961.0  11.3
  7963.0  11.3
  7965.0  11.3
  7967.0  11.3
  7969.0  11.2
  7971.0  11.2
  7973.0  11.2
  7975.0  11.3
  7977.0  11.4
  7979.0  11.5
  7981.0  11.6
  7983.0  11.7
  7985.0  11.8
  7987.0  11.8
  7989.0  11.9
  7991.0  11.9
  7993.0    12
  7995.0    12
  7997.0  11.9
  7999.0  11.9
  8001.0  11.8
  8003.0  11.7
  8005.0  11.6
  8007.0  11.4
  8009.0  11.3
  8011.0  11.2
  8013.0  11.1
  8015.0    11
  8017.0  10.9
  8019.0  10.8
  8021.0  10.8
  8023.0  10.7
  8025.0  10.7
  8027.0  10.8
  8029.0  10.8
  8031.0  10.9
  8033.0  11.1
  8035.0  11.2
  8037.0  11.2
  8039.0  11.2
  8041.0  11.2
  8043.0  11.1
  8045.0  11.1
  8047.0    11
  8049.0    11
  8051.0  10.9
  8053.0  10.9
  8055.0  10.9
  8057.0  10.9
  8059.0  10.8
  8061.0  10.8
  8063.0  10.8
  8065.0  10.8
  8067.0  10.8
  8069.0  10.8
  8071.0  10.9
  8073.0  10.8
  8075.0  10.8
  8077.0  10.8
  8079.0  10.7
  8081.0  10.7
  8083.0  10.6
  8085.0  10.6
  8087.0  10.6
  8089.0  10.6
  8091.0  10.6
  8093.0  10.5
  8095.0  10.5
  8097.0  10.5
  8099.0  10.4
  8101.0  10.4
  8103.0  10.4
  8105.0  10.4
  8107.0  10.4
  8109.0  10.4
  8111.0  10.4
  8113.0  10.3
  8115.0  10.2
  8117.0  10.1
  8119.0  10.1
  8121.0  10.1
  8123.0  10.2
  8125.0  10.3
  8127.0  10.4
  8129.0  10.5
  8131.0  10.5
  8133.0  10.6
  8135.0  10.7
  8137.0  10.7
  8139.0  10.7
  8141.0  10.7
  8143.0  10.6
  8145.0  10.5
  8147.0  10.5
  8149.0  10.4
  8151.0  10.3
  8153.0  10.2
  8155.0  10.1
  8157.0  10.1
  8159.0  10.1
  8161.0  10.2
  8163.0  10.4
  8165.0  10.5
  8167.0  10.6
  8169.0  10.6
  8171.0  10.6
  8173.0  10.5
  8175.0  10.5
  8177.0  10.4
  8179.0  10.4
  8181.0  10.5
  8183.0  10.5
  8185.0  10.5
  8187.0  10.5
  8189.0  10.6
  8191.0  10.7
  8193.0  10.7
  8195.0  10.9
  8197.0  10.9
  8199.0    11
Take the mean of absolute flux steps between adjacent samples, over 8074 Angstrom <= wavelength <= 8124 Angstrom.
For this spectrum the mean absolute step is 0.033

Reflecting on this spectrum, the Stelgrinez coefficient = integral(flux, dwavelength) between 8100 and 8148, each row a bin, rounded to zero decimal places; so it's 500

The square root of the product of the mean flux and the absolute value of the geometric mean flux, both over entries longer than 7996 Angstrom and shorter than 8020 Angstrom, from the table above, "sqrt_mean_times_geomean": 11.4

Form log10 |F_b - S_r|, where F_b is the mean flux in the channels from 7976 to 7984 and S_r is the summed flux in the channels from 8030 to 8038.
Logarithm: 1.52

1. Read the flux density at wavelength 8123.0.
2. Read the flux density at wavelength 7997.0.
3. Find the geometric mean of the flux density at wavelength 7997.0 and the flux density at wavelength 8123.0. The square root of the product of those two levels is 11.0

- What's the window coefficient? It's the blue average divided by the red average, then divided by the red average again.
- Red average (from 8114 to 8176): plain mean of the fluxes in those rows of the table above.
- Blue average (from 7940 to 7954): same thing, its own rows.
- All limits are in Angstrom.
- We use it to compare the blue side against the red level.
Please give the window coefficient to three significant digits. 0.108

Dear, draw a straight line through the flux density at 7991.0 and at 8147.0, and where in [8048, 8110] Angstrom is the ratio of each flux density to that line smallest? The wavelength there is 8099.0 Angstrom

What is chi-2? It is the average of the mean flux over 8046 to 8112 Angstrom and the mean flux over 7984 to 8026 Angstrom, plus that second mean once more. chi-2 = 22.5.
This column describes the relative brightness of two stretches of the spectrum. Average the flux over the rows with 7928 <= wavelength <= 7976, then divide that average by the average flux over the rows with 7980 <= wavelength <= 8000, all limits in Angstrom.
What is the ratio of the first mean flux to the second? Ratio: 0.97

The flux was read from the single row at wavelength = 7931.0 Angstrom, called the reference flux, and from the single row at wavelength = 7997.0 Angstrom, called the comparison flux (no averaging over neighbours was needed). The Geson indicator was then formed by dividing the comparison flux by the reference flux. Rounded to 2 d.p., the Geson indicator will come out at 1.03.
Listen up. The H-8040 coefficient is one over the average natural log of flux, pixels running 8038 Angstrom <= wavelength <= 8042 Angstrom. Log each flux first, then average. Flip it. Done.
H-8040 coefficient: 0.414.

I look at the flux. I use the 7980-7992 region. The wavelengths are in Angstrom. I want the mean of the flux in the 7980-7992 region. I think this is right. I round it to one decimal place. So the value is 11.8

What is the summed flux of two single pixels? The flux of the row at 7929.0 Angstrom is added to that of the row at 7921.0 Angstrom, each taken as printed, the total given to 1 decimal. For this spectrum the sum 22.9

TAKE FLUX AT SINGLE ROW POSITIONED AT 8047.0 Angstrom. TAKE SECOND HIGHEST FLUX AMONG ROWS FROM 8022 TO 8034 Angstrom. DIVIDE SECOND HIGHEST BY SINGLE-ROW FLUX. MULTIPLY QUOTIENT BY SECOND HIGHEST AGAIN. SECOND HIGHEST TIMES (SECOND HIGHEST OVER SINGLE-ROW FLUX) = 10.8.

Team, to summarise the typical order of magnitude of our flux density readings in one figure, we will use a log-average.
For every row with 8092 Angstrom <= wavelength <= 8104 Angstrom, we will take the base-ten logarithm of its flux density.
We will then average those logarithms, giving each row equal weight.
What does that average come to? 1.019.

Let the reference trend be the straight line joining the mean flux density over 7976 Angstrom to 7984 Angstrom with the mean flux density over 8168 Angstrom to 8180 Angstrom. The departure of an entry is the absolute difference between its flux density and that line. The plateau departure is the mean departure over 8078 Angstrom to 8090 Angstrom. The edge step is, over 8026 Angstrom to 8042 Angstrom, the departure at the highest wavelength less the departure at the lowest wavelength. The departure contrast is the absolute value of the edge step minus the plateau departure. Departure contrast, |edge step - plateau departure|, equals 0.8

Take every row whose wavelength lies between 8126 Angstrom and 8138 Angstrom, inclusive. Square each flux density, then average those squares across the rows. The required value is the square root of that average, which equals 10.6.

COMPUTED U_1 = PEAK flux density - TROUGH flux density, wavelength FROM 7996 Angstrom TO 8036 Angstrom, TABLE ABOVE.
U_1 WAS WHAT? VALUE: 1.2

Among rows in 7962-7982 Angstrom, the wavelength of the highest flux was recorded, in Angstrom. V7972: 7981.0 Angstrom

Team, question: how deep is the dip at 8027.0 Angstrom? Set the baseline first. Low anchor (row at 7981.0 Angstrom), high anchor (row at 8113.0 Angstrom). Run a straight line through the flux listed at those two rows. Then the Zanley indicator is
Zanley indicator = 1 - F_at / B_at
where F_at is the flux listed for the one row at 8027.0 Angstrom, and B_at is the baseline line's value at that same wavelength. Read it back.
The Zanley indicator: 0.031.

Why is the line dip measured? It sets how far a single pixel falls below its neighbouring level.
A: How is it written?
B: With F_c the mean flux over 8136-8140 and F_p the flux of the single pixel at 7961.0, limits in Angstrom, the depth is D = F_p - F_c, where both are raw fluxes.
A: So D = 0.60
